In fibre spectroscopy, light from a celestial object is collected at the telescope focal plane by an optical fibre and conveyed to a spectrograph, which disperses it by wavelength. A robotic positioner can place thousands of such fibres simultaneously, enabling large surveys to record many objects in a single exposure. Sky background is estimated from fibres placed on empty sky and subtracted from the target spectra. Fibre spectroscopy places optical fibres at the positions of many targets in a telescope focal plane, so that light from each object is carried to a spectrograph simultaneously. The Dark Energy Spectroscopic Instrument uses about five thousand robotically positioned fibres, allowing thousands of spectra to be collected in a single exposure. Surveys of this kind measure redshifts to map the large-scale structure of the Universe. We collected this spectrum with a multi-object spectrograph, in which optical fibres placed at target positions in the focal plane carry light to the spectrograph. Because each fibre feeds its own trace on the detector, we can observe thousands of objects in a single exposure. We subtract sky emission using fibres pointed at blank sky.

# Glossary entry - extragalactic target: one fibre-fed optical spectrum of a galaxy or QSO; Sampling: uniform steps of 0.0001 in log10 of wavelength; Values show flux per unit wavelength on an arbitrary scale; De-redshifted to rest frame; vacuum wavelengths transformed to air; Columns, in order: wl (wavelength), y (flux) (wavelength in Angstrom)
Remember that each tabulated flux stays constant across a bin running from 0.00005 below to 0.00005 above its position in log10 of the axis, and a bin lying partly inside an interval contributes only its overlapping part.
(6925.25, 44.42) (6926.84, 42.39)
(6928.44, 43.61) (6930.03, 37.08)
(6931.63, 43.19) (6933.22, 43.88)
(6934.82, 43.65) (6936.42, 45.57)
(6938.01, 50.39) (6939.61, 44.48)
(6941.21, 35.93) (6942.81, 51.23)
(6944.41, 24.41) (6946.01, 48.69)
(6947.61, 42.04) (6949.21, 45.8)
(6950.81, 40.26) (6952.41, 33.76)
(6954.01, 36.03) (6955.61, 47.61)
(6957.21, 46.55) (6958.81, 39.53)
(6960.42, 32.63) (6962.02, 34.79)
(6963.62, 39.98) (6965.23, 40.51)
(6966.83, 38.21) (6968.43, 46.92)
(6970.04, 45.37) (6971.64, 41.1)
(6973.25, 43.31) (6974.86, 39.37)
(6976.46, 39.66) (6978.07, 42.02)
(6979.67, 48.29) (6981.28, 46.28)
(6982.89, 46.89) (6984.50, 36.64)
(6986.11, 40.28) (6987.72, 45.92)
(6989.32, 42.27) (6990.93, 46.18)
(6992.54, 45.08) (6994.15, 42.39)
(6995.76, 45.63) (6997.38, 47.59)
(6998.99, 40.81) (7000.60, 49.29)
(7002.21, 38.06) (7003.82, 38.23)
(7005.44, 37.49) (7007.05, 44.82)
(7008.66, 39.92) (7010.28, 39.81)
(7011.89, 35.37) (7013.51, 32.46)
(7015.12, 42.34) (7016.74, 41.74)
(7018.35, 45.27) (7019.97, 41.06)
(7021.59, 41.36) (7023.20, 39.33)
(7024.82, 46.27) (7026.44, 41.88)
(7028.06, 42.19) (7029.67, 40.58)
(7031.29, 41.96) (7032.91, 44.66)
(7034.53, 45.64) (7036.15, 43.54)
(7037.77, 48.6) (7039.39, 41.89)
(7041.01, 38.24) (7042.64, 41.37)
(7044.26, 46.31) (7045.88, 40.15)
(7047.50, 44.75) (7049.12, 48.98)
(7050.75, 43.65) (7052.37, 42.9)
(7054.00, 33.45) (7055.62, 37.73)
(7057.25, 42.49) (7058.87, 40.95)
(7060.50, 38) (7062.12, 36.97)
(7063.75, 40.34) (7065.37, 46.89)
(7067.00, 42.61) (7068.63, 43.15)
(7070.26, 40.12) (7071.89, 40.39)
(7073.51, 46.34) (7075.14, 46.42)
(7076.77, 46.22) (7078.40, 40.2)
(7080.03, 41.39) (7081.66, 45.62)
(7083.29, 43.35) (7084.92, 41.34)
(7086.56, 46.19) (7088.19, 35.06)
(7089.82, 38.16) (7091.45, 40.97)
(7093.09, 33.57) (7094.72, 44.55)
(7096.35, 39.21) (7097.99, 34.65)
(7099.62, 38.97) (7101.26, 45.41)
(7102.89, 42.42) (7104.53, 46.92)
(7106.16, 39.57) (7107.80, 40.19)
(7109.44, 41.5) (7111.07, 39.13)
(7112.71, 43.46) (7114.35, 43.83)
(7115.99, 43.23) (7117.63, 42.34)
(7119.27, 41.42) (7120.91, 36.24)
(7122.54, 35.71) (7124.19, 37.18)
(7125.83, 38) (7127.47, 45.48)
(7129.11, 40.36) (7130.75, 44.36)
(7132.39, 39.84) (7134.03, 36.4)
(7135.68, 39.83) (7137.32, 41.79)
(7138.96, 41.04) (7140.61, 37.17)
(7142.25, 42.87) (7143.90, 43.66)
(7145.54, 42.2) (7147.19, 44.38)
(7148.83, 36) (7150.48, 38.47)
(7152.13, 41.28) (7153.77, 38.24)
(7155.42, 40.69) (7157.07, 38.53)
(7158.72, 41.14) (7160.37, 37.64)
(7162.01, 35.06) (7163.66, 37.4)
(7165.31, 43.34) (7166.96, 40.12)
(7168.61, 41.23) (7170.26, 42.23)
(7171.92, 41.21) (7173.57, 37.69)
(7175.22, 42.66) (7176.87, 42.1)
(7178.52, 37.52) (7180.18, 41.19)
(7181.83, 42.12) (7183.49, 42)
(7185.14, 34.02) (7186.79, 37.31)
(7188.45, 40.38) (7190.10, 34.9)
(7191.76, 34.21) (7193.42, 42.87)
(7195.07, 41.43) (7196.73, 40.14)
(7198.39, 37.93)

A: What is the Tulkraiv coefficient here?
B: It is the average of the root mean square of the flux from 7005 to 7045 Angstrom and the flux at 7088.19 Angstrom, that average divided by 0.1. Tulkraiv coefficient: 385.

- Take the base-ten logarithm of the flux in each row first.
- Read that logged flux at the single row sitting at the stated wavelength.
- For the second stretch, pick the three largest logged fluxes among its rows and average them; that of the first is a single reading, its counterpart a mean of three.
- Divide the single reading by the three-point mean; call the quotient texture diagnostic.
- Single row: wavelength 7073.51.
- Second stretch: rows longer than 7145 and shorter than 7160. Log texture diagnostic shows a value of 1.022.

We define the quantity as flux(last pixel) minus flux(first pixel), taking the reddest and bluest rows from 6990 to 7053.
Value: -3.3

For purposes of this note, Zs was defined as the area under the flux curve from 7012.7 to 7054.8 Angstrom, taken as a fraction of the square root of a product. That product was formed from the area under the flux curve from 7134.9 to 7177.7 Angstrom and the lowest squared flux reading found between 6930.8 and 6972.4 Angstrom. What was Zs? 1.76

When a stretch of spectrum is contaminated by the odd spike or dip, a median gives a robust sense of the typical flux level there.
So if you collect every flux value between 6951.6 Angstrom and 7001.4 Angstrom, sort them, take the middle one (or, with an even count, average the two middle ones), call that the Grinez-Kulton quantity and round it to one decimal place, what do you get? 42.3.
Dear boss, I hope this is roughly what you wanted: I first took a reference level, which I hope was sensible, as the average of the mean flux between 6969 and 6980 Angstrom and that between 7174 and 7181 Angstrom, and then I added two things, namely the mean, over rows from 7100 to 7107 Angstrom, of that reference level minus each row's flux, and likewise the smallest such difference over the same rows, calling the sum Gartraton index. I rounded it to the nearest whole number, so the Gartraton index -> -7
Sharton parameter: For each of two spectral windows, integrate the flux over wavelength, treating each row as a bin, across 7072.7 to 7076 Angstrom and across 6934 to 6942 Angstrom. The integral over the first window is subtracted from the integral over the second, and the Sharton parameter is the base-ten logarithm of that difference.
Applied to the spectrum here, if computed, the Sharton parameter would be 2.30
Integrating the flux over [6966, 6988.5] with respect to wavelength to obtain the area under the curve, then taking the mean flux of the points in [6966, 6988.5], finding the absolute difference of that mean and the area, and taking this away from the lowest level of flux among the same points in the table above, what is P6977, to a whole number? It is -885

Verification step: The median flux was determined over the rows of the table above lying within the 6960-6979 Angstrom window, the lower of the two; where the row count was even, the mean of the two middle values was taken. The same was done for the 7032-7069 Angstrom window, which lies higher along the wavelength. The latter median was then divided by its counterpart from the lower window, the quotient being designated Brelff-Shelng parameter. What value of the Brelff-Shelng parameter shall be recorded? 1.06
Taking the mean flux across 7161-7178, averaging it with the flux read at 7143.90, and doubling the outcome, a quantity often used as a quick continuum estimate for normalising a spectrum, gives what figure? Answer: 84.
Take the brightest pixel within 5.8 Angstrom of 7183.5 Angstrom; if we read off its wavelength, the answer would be 7181.83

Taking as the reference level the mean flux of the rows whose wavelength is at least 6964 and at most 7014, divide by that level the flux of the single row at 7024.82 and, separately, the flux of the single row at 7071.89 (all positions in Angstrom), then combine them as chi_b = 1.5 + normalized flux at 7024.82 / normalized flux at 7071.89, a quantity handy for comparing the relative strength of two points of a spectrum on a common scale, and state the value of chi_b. 2.65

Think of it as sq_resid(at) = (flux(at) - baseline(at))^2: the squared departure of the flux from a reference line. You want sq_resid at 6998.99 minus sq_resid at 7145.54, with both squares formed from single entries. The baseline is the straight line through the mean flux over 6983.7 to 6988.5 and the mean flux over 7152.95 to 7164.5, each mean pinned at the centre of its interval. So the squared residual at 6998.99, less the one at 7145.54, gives -13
